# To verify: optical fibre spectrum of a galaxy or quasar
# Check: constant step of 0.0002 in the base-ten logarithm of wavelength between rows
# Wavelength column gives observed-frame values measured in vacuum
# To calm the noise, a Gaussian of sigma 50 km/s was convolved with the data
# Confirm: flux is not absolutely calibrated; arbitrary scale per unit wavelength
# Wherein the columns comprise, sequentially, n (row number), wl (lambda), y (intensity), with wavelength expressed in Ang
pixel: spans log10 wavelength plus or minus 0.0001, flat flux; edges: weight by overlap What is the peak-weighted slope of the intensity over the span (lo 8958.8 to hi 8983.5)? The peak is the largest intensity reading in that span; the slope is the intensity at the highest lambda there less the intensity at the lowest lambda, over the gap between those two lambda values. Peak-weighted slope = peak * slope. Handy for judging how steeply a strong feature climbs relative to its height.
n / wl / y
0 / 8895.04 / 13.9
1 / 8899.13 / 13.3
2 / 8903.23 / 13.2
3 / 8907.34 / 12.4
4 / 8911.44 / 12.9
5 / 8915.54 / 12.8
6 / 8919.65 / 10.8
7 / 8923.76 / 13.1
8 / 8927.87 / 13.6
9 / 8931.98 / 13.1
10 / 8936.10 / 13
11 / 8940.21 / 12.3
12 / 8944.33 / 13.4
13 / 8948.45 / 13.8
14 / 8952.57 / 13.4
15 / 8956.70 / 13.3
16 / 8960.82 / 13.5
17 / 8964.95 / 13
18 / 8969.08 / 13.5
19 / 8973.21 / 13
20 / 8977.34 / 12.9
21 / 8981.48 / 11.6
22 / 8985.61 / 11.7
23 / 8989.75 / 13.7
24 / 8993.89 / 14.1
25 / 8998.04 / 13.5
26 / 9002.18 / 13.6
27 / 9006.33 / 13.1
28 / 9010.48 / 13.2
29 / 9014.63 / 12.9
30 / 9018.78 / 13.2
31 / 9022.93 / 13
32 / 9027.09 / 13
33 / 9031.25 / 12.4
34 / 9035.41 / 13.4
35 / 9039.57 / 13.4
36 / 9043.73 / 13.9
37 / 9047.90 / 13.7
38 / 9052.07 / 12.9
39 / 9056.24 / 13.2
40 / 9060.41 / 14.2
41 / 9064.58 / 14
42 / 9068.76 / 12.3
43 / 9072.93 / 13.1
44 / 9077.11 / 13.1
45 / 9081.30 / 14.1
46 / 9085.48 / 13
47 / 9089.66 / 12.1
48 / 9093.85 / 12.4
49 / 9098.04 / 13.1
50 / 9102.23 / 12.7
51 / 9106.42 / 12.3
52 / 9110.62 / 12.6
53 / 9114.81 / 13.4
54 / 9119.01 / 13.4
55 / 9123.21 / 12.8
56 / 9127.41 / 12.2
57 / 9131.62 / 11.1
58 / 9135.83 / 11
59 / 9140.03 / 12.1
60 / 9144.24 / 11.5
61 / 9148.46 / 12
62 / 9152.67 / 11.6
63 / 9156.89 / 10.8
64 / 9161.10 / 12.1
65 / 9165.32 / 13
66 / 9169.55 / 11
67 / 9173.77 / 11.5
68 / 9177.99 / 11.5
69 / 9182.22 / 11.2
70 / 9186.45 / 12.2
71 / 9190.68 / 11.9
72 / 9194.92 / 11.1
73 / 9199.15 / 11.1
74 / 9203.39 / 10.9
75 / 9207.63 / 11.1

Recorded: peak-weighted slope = -1.2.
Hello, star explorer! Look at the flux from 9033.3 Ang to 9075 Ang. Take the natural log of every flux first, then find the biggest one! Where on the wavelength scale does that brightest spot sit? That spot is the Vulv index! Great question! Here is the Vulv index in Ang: 9060.41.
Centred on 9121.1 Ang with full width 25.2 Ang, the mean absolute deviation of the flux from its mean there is 0.62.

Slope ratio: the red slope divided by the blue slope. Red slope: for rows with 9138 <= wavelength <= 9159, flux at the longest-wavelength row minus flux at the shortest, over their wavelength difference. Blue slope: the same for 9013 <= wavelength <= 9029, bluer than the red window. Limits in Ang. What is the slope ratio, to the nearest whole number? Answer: -10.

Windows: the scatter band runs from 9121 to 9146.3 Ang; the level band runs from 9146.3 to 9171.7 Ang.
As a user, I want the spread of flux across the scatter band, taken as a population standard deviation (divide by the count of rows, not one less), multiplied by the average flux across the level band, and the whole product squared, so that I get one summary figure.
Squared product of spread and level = 57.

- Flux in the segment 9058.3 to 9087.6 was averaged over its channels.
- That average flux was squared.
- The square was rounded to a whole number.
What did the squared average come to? 180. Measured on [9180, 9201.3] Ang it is 132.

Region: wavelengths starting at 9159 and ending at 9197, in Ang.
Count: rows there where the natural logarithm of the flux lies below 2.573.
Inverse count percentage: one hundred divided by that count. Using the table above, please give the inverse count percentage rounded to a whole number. 11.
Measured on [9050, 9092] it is 17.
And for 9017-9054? 25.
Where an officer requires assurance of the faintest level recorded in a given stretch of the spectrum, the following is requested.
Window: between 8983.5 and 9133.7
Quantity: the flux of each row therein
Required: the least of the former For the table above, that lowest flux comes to 11.1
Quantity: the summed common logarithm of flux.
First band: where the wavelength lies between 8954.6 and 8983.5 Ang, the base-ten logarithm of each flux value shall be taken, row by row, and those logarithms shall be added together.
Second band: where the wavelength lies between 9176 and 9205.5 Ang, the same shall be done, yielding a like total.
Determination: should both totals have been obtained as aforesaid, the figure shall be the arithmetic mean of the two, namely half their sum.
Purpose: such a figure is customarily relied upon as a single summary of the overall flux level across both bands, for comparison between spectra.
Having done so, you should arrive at 7.59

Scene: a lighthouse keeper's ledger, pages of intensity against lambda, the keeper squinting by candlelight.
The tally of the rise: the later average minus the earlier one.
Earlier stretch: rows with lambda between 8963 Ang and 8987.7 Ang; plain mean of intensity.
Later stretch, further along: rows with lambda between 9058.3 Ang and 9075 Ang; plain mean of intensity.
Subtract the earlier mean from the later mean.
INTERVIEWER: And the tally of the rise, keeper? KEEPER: 0.8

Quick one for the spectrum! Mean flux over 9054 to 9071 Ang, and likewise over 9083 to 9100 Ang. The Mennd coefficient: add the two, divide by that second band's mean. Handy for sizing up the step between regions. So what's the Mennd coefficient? 2.06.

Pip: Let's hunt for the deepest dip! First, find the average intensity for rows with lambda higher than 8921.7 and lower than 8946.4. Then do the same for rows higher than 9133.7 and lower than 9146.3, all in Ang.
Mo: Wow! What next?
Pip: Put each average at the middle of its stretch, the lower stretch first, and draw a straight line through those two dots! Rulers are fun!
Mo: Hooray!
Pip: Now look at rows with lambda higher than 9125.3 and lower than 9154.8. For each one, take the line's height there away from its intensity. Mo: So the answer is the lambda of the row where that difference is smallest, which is 9135.83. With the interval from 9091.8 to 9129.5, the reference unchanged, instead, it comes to 9106.42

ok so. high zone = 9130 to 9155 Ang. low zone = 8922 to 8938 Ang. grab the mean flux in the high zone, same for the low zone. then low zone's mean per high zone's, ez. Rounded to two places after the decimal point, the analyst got 1.14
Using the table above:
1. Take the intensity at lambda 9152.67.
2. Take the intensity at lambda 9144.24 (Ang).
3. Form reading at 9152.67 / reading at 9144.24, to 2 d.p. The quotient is 1.01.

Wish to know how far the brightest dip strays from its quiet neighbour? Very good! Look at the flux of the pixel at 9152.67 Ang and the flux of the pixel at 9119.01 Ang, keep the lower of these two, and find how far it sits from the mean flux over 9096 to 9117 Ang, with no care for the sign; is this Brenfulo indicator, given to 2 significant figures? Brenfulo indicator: 1.2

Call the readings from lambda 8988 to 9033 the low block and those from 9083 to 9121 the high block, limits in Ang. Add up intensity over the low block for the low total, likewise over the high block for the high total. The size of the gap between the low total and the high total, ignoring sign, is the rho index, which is 31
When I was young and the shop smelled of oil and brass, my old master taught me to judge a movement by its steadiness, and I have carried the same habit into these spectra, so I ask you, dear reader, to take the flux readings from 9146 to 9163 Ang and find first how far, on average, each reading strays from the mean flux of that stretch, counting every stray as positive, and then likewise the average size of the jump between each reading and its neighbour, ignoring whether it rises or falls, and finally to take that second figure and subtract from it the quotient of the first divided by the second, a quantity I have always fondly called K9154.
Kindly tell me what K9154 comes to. 0.32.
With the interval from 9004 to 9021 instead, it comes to -0.20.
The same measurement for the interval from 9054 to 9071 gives 0.27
